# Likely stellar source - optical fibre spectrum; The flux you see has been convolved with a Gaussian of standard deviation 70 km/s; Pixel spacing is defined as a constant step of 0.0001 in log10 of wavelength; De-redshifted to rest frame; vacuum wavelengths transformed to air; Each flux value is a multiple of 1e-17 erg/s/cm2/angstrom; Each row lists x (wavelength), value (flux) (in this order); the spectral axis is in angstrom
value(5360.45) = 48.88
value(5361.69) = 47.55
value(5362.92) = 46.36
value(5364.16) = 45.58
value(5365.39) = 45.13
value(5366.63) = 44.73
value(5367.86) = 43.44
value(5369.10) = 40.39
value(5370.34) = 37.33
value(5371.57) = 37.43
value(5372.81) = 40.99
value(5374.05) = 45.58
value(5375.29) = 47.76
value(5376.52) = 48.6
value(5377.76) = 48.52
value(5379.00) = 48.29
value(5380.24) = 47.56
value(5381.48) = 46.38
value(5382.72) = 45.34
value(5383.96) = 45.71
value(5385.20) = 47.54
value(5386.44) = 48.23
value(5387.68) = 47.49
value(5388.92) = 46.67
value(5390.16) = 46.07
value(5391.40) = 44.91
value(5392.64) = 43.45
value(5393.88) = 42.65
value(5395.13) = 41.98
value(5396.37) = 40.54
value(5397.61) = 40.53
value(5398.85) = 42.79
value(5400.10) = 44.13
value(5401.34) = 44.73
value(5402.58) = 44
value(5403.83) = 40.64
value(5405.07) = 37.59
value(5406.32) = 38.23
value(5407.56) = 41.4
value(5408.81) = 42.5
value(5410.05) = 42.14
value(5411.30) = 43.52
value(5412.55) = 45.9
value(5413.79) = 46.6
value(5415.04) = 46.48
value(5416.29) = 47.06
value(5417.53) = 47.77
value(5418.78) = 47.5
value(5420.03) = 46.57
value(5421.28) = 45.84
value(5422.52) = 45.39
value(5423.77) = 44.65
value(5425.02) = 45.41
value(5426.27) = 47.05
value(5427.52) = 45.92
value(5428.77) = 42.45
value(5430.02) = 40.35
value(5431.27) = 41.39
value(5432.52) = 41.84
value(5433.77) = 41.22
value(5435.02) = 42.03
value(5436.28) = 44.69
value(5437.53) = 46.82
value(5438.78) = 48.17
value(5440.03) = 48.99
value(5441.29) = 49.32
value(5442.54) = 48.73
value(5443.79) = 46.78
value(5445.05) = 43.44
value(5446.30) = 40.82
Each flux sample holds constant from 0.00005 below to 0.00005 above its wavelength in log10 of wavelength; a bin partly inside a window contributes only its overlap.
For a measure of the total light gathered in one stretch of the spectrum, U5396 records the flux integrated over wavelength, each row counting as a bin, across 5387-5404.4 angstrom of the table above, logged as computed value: 759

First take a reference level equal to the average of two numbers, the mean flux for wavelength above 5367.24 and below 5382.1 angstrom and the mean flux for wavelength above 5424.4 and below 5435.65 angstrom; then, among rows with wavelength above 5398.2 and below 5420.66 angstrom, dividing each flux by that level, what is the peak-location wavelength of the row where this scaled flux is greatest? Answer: 5417.53 angstrom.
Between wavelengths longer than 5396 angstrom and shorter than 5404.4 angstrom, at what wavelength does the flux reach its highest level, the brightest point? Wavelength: 5401.34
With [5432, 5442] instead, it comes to 5441.29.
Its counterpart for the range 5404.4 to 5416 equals 5413.79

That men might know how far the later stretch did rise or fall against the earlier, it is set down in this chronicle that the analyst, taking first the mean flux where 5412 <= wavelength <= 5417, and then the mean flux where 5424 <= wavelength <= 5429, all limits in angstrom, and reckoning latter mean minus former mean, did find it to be -1.3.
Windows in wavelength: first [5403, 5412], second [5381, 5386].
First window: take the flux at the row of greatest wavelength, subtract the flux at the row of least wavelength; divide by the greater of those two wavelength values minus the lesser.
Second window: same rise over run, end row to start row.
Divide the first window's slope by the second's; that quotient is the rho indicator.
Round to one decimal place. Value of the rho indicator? 1.2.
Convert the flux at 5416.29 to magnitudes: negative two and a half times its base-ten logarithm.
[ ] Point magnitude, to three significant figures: -4.18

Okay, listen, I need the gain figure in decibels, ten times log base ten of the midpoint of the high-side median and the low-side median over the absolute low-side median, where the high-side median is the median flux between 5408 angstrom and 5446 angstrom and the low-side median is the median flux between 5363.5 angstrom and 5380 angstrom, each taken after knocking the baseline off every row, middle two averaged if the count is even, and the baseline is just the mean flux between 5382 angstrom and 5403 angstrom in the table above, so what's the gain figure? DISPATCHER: 2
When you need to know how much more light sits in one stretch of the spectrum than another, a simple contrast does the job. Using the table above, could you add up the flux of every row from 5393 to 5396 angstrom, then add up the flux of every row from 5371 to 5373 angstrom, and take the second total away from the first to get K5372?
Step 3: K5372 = 6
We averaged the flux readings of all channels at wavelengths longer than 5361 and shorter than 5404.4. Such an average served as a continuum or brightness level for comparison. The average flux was 44.5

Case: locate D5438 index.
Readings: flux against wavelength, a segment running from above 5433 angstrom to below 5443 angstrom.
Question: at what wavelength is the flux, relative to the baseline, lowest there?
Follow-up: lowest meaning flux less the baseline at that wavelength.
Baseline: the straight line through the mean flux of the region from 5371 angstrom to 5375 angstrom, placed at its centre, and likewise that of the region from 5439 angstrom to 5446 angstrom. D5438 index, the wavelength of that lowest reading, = 5433.77 angstrom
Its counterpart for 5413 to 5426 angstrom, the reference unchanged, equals 5423.77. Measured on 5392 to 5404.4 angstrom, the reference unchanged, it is 5403.83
